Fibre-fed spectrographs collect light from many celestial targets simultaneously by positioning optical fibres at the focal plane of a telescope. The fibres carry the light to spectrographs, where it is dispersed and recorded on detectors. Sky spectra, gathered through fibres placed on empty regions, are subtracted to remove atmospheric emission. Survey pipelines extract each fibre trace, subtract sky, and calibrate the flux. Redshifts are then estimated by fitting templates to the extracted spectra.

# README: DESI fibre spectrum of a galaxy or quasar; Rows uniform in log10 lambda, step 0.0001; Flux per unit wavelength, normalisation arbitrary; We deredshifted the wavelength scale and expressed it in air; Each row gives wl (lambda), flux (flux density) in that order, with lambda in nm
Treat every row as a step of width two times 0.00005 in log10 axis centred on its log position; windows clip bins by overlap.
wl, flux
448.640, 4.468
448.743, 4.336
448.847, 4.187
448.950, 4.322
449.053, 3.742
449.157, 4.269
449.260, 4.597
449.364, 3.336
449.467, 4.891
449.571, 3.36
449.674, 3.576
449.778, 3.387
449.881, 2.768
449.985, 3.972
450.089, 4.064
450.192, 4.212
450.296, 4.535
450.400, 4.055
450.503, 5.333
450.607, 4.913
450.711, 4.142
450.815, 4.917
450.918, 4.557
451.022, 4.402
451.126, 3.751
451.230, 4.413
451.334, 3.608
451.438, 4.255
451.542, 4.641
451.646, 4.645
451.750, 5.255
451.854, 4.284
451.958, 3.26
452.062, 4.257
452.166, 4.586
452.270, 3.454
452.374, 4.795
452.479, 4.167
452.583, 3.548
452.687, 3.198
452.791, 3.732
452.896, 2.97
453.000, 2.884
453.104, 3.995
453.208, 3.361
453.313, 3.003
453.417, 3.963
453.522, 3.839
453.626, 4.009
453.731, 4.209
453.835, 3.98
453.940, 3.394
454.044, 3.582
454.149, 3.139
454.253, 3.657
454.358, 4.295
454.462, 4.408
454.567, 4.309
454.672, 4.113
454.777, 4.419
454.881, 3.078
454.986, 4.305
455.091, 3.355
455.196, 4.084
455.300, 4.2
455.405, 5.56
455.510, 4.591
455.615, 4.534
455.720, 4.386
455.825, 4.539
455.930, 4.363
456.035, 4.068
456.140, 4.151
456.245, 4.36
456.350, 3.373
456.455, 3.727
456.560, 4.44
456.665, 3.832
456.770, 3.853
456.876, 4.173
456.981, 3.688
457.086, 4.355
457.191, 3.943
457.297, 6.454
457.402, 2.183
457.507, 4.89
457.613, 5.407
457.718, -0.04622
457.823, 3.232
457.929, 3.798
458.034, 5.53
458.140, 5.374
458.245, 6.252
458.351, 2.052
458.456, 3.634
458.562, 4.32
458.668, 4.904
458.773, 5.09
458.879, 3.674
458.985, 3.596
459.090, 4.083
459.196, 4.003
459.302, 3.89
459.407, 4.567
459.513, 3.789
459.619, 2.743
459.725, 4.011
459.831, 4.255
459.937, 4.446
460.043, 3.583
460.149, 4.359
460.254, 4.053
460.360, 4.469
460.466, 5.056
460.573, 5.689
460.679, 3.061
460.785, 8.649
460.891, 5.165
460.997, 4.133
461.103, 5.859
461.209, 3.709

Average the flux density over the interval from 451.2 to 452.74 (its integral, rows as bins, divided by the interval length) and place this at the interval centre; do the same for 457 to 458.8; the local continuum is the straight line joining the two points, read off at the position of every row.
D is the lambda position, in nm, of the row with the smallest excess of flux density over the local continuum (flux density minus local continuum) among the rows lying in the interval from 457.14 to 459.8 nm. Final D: 457.718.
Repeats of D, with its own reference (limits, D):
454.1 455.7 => 454.881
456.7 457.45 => 457.402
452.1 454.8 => 453.000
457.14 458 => 457.718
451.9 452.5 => 451.958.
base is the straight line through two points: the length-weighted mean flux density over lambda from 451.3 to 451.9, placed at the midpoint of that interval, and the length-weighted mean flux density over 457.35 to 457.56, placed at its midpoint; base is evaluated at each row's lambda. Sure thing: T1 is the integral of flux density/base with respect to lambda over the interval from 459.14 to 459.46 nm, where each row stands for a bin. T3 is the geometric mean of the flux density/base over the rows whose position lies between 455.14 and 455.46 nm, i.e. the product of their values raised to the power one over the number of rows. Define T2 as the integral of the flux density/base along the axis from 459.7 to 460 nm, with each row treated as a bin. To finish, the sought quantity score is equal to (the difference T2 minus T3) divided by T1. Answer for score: -2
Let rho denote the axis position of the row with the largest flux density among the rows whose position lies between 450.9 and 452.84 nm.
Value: 451.750 nm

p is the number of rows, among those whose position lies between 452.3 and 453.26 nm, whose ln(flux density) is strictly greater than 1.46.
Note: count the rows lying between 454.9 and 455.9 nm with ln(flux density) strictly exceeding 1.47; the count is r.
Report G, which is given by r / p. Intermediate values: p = 1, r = 5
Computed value 5.00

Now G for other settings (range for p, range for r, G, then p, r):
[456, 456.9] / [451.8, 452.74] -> 1.00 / 2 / 2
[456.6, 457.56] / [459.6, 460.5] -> 1.33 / 3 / 4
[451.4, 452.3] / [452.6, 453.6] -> 0.00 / 4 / 0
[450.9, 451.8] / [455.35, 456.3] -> 1.17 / 6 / 7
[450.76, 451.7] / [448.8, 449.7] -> 0.33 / 6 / 2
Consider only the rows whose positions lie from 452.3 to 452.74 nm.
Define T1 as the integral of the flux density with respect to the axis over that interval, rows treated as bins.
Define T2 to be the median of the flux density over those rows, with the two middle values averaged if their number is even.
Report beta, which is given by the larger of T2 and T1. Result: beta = 3.9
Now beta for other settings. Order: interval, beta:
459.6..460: 4.1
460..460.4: 4.2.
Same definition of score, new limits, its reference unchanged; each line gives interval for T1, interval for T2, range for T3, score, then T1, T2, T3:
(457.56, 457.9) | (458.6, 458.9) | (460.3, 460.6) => -4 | 0.284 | 0.42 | 1.65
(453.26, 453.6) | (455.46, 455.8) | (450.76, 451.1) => -2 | 0.295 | 0.40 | 1.01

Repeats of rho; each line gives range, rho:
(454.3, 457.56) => 457.297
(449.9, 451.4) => 450.503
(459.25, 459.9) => 459.407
